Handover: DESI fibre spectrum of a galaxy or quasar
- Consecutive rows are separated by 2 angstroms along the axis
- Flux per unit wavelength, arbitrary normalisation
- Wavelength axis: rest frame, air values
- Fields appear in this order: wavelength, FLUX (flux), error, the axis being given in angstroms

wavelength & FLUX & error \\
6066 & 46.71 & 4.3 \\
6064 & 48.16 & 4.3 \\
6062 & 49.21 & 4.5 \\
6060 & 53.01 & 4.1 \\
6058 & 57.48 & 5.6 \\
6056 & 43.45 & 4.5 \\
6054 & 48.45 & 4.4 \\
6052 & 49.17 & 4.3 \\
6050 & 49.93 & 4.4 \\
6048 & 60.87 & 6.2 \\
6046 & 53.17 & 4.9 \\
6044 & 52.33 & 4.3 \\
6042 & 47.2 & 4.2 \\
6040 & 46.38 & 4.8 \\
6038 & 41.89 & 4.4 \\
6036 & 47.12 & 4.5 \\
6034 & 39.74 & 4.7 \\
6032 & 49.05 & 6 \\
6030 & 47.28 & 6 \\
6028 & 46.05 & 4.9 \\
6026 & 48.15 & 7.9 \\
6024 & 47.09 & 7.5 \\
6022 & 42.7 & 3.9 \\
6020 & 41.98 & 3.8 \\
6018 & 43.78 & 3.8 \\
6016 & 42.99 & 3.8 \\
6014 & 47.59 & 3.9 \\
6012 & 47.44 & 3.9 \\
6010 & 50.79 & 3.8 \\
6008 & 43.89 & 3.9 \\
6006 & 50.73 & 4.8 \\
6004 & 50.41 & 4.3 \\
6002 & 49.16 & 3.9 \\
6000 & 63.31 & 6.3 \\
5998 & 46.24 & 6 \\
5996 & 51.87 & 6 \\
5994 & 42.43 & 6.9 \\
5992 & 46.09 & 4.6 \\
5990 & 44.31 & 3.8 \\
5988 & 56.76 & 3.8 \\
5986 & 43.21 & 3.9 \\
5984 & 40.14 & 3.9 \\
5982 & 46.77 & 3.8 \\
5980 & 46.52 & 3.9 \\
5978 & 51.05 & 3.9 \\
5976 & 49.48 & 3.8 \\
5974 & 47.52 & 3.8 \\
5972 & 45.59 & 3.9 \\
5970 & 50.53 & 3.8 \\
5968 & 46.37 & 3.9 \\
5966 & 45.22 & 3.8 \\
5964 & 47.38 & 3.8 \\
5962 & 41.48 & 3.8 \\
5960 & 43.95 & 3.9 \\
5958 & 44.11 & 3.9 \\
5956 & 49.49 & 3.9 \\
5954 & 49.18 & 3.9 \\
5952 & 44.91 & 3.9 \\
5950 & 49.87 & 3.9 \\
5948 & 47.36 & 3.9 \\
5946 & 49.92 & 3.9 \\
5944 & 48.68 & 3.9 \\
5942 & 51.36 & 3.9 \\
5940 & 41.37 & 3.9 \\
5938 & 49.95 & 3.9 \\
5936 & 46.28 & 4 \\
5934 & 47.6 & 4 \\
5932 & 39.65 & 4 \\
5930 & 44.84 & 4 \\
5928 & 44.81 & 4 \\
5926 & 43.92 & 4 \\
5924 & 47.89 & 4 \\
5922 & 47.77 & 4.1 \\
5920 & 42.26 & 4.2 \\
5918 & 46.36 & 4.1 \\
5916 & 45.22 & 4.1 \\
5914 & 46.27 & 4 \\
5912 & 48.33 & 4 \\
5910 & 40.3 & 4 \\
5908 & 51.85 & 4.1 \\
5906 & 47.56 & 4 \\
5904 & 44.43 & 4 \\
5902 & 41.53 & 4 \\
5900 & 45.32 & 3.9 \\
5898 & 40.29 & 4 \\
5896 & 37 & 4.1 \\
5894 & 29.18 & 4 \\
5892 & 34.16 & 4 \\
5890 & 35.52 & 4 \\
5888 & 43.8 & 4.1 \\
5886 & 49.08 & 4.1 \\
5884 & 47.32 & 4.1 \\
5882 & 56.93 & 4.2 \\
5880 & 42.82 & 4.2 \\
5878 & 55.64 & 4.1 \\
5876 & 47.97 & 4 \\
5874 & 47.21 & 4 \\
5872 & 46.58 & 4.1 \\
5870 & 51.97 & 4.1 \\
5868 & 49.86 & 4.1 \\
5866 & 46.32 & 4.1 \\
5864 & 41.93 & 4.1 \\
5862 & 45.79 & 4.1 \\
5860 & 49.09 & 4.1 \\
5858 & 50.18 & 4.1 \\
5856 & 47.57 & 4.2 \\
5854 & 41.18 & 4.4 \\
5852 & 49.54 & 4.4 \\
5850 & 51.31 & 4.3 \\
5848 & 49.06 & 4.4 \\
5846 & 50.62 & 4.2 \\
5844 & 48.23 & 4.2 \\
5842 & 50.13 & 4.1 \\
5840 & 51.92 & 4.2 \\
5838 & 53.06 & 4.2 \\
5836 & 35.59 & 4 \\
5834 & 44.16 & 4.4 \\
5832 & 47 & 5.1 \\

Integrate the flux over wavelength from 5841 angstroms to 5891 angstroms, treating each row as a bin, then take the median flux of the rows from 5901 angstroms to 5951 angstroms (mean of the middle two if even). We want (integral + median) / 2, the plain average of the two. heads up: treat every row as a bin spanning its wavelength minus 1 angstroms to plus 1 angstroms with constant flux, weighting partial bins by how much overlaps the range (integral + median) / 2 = 1219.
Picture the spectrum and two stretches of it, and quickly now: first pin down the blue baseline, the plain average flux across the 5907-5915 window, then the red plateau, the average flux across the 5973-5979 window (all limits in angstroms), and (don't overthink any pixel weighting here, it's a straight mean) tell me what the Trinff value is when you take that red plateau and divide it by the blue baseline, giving 1.06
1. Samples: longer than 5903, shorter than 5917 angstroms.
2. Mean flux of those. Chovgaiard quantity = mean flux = 46.3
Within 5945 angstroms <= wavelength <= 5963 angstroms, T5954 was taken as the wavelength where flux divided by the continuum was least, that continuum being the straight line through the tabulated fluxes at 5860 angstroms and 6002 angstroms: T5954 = 5962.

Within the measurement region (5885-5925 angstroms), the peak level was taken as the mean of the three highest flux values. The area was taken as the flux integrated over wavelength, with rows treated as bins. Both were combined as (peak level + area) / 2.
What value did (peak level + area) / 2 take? 889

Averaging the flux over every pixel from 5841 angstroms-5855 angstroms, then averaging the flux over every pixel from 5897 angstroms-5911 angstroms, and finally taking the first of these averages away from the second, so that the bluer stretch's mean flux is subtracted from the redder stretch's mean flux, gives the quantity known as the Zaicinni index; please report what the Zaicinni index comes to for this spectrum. -4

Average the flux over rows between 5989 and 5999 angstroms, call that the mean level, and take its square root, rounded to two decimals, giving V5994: 6.80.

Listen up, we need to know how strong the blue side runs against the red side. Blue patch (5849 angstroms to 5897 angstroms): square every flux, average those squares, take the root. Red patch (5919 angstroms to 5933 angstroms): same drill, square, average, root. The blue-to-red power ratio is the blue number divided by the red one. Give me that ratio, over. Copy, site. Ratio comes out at 1.04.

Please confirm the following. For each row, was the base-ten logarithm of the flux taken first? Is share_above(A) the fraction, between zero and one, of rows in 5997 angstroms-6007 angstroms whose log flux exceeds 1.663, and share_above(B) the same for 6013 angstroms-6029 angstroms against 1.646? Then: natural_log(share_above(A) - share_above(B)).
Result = -0.7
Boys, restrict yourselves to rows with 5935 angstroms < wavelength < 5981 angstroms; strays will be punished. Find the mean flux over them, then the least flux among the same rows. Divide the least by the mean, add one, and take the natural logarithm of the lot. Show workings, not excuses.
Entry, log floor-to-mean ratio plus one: 0.629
